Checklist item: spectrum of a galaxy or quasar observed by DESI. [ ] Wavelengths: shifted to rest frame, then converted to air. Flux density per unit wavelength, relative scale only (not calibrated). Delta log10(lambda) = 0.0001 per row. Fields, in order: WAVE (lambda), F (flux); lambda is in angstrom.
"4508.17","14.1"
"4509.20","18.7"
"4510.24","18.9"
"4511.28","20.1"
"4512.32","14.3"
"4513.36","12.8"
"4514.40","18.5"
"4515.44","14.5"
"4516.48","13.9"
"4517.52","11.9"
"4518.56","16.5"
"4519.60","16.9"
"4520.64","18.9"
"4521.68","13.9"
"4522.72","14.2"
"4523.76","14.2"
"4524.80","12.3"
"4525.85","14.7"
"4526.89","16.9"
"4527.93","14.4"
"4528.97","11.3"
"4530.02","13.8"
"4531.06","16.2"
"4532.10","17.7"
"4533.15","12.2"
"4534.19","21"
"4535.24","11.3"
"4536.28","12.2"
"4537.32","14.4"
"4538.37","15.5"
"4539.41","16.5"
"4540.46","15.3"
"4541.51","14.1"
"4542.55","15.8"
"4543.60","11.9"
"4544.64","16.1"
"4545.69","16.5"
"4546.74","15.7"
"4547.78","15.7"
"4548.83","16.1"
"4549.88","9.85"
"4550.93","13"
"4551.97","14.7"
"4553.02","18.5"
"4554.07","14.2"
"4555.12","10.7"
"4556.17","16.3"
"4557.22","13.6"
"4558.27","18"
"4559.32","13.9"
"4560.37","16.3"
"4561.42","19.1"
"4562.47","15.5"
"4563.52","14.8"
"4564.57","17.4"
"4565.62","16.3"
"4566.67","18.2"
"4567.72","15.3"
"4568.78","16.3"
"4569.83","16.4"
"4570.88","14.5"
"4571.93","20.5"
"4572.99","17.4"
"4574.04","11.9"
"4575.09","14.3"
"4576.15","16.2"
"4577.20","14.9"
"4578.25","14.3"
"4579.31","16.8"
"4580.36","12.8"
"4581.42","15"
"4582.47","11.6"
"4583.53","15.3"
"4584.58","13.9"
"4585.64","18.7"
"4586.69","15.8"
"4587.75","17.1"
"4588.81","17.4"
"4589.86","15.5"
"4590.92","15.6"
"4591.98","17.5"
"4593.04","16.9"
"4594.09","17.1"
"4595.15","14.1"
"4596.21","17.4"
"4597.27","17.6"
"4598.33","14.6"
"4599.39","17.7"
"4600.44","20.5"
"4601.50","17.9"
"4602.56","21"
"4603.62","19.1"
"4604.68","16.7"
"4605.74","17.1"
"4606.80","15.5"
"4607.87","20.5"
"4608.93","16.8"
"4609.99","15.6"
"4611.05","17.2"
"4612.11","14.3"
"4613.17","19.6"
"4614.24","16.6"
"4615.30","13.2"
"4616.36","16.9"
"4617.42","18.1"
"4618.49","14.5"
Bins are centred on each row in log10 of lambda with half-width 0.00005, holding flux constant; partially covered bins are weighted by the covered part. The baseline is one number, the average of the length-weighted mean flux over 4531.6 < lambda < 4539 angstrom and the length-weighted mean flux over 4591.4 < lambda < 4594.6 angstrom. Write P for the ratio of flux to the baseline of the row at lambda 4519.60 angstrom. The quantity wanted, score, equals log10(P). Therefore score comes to 0.02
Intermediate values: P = 1.05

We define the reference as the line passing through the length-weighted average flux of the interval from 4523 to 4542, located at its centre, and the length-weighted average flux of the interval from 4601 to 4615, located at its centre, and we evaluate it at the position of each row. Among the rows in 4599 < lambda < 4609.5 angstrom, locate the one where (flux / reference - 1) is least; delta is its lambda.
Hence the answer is 4606.80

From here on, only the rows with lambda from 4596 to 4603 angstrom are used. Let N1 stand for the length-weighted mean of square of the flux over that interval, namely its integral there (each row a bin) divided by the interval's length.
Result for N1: 332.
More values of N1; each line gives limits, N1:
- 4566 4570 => 275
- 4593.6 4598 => 273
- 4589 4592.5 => 267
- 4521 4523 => 210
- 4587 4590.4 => 276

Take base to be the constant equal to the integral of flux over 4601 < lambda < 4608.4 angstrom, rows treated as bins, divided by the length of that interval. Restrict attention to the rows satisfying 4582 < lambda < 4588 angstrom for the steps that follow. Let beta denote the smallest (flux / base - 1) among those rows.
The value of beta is -0.36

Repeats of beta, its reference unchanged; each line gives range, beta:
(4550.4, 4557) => -0.41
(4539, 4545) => -0.35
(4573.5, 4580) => -0.35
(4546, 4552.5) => -0.46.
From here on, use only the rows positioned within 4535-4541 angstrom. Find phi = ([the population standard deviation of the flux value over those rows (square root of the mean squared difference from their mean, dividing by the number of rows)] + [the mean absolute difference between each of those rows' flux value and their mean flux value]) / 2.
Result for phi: 1.74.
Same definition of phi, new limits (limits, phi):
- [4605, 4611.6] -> 1.41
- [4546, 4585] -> 1.98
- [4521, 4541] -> 2.05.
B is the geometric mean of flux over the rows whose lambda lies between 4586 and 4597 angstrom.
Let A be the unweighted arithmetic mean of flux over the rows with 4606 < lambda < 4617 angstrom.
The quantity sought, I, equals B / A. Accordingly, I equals 0.99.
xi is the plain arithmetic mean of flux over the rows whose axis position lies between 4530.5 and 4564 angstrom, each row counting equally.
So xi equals 15.1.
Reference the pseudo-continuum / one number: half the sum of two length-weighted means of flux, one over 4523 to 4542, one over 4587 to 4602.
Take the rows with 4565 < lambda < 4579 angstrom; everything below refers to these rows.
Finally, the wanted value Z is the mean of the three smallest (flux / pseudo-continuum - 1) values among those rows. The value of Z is -0.14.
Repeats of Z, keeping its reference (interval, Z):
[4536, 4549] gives -0.19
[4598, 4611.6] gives -0.03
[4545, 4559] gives -0.29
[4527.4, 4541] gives -0.26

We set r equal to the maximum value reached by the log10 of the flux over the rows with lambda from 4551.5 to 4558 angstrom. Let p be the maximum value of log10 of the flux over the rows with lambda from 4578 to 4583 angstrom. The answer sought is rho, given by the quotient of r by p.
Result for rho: 1.03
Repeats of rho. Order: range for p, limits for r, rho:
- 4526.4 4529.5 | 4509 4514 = 1.06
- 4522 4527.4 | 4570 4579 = 1.07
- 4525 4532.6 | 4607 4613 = 1.05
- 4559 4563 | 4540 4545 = 0.94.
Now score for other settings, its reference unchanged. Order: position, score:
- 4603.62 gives 0.08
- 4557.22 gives -0.07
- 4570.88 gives -0.04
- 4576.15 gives 0.00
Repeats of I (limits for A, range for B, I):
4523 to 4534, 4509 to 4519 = 1.10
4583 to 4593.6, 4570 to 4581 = 0.93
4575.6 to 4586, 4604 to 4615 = 1.13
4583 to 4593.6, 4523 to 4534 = 0.87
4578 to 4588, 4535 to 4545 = 0.94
